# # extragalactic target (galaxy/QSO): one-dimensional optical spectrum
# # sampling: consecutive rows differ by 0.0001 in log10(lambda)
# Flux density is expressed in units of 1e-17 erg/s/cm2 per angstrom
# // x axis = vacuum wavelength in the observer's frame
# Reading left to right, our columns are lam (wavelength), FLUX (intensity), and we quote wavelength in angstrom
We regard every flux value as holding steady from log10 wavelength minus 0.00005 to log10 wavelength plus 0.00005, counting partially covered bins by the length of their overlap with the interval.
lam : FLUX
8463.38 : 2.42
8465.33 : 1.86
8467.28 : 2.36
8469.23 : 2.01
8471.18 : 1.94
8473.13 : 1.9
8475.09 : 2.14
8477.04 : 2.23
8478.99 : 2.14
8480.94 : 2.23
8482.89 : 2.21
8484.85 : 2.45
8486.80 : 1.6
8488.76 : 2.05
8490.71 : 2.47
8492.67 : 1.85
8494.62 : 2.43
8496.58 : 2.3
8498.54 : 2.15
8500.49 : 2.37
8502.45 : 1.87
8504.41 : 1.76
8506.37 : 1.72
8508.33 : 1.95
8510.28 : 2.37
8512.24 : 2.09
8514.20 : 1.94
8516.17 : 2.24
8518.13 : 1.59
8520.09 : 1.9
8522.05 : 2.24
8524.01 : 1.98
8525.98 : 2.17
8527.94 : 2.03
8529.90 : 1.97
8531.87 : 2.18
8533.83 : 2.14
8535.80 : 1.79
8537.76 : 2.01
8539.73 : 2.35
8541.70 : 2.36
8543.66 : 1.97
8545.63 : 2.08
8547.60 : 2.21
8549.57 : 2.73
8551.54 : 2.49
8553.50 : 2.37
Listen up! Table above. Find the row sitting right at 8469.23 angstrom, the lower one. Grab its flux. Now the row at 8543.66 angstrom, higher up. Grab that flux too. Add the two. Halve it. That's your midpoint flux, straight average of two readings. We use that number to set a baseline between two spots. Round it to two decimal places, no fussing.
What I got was 1.99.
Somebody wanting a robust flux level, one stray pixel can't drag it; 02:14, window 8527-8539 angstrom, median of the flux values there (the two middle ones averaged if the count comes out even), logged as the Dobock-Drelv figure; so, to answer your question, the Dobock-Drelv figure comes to 2.02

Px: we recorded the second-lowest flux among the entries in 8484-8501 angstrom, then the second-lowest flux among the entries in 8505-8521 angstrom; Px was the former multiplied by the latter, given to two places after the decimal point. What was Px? 3.18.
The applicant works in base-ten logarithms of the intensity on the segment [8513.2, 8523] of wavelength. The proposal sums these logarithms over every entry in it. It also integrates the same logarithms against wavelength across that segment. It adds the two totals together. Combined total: 4.3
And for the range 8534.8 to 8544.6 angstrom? 4.7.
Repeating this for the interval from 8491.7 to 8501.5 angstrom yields 5.1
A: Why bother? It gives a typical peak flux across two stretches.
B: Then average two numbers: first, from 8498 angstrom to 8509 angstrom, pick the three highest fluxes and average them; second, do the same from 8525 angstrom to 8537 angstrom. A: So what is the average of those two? 2.16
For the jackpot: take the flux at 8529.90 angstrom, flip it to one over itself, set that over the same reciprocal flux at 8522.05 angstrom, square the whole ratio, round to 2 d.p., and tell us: 1.29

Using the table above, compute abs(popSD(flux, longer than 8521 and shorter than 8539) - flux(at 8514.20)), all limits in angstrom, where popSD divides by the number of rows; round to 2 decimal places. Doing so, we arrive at 1.81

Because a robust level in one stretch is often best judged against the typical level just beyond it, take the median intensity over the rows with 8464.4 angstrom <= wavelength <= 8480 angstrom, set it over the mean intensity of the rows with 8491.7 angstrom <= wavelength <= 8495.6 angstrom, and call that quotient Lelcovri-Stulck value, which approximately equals 0.97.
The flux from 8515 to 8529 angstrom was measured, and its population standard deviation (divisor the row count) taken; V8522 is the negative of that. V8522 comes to -0.21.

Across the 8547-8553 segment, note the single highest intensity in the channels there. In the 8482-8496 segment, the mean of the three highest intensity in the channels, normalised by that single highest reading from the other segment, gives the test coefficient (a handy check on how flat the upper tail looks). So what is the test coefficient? 0.90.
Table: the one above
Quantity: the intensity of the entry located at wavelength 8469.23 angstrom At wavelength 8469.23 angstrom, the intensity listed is 2.01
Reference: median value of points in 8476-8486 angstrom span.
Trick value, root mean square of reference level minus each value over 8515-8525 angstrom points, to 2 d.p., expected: 0.34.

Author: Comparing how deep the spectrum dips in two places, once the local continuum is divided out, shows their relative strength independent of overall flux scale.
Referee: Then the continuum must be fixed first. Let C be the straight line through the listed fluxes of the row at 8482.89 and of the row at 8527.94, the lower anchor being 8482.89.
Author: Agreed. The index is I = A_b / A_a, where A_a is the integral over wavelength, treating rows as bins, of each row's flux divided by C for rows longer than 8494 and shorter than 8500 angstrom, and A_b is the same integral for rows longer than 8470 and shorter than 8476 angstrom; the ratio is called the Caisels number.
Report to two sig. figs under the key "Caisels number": 0.83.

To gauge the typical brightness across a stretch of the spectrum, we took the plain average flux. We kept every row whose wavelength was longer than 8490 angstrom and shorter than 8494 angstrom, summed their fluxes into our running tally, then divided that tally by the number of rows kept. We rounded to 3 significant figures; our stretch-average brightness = 2.16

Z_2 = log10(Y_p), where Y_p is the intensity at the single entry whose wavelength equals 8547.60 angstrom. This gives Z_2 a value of 0.34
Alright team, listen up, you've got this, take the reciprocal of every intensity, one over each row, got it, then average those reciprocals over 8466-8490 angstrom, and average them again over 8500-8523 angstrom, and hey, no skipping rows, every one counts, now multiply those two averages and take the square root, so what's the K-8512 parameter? 0.494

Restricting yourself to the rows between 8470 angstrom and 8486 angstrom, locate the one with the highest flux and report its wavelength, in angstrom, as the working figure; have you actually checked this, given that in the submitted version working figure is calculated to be 8484.85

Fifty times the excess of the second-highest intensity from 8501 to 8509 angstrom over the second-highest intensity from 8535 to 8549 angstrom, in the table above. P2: -24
